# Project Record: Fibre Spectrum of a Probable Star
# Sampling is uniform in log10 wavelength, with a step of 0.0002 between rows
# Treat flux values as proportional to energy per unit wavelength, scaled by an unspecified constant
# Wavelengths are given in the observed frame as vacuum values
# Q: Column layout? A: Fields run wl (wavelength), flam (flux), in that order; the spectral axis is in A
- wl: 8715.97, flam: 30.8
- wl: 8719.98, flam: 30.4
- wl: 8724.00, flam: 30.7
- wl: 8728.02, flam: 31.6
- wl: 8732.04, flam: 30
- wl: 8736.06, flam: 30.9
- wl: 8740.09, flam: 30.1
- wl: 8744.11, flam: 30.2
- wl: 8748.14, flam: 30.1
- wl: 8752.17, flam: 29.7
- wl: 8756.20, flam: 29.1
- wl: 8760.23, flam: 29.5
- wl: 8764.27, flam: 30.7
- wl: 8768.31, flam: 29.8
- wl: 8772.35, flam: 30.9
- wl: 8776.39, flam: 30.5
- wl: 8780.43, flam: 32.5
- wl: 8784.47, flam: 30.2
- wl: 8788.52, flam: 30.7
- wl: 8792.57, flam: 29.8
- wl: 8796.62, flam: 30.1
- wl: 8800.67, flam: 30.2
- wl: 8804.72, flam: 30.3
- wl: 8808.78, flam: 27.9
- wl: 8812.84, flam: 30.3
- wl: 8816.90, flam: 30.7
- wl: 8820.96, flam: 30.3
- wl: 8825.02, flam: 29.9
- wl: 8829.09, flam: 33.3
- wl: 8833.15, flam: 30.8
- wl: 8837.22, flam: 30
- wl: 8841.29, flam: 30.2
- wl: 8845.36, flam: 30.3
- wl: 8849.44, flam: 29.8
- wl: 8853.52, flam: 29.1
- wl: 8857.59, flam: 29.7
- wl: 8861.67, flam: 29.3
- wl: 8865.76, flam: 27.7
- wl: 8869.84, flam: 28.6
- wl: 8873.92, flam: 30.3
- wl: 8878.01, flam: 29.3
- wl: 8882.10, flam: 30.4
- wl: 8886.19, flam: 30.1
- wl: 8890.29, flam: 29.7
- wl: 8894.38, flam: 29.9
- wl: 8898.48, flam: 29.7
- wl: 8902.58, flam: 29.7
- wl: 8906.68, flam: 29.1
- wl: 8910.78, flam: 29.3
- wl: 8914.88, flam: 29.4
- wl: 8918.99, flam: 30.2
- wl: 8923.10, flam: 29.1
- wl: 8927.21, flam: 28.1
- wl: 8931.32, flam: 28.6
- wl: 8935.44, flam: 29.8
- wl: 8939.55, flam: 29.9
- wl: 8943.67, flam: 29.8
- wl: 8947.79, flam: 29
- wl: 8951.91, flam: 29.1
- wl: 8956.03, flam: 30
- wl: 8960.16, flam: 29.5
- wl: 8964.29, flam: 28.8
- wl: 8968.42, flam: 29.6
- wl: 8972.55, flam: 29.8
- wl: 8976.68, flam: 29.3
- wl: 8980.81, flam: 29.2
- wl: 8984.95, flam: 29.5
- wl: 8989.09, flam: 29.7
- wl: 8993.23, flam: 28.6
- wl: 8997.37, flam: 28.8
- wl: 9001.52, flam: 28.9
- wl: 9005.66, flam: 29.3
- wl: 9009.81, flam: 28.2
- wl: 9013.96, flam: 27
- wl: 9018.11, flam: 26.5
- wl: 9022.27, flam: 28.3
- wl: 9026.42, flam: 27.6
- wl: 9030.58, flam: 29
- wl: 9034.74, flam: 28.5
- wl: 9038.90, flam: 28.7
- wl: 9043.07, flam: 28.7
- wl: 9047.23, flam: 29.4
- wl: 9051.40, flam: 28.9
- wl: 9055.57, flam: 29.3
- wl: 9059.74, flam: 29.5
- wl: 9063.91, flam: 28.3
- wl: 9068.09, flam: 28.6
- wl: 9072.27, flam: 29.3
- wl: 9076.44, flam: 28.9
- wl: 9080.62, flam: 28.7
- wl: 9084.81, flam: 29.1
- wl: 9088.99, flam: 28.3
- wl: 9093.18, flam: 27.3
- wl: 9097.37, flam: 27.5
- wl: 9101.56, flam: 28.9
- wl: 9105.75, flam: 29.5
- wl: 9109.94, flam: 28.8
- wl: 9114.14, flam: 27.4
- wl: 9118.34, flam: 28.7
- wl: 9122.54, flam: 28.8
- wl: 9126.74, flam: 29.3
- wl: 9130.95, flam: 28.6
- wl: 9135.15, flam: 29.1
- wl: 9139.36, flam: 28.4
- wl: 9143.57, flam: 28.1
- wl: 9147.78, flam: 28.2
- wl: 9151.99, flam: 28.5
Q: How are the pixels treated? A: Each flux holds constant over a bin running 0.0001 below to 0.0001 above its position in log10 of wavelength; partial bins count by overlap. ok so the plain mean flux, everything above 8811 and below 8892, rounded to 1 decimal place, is 30.0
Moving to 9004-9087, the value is 28.6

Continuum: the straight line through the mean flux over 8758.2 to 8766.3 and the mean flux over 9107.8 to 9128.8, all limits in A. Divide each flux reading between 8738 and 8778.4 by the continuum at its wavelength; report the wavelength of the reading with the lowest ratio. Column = 8756.20 A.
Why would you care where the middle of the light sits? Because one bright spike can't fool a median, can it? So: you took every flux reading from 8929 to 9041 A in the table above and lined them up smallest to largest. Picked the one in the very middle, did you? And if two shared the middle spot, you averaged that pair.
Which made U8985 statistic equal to 29.0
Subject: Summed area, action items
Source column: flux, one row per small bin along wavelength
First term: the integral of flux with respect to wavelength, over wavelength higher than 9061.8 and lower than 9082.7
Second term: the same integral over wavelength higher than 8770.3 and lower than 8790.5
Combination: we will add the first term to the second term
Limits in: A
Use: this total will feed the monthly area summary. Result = 1227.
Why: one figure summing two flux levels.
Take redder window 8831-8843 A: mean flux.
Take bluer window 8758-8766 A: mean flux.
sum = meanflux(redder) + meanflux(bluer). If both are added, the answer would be 60.4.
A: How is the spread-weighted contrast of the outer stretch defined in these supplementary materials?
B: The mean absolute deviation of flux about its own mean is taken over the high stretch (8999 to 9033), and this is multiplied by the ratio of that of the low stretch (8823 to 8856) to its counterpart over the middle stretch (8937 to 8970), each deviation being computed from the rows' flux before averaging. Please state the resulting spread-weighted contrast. 1.7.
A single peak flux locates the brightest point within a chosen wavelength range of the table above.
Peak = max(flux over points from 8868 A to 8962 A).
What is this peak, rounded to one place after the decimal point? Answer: 30.4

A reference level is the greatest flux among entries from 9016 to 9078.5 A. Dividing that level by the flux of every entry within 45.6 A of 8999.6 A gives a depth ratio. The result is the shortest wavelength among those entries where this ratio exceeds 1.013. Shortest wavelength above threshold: 8964.29 A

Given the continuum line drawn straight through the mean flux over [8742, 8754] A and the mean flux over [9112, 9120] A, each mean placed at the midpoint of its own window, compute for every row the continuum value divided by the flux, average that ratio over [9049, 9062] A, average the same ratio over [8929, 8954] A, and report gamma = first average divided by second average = 0.98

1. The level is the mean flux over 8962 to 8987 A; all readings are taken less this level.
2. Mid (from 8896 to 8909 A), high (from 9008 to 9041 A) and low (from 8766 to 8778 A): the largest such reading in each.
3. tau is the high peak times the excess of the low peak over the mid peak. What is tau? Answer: -0.44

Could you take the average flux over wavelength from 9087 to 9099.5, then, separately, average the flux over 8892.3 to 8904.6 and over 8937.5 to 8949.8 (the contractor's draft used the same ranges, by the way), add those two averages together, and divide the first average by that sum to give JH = 0.467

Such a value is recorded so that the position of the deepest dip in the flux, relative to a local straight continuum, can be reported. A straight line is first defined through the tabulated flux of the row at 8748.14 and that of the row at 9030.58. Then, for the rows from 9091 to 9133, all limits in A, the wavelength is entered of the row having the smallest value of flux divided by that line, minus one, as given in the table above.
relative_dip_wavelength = 9093.18 A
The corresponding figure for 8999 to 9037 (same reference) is 9018.11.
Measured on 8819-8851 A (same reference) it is 8849.44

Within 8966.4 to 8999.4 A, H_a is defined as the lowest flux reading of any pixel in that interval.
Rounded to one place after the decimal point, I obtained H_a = 28.6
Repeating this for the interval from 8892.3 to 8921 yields 29.1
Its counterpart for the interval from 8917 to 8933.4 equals 28.1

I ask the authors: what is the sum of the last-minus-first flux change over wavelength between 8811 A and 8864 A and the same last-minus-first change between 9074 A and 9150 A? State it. -1.7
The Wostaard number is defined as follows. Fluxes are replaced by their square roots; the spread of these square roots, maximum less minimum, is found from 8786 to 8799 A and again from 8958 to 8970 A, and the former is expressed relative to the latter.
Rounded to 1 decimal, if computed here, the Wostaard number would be 1.1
